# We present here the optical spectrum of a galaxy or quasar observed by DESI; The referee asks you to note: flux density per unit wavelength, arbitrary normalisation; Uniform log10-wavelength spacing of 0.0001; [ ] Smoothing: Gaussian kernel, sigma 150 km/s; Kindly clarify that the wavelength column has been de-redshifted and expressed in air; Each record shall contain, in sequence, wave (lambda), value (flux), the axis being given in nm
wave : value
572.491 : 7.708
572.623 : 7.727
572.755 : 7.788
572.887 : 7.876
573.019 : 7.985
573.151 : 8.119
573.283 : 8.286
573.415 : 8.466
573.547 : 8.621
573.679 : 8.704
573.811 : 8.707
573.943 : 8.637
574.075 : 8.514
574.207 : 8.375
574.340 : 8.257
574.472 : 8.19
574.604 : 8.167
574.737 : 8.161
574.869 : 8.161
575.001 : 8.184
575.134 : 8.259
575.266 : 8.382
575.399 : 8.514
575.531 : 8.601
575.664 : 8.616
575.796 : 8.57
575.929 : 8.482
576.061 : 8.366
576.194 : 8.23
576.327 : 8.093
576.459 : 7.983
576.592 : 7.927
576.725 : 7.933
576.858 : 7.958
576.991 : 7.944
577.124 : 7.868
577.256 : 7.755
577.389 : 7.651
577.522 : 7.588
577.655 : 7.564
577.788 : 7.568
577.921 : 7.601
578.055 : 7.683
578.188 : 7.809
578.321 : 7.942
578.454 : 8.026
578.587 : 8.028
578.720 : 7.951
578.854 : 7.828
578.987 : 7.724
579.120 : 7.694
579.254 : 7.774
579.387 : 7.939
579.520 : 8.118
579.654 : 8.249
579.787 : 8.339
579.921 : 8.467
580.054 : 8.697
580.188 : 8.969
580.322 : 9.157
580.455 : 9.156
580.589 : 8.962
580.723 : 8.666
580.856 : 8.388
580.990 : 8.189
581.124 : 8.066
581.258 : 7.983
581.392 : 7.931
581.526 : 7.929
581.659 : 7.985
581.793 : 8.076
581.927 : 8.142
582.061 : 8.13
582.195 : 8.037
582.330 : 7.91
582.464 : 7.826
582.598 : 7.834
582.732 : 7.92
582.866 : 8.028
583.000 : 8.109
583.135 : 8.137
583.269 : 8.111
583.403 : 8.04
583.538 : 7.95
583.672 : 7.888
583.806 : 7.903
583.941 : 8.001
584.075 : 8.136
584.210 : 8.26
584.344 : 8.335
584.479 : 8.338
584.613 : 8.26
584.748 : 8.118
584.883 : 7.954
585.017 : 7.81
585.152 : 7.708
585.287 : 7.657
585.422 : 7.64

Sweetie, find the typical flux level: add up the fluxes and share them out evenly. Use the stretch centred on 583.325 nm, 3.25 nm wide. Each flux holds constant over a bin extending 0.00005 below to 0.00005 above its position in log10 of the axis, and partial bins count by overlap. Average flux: 8.06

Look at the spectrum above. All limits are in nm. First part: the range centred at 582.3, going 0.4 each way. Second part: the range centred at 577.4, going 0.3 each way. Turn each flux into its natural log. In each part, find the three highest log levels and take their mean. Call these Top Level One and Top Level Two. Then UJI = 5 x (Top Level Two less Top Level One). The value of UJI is -0.2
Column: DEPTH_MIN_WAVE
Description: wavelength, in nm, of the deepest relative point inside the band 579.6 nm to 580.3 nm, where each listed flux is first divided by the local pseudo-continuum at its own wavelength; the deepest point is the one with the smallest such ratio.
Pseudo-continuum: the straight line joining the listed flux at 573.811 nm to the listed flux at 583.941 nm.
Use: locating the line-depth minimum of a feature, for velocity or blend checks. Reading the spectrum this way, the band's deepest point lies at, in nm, 579.654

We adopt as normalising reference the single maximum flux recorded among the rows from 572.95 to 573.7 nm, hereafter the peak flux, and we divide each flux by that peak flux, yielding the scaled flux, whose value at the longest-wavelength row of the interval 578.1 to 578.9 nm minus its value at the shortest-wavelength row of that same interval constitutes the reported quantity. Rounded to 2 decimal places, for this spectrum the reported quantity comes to 0.00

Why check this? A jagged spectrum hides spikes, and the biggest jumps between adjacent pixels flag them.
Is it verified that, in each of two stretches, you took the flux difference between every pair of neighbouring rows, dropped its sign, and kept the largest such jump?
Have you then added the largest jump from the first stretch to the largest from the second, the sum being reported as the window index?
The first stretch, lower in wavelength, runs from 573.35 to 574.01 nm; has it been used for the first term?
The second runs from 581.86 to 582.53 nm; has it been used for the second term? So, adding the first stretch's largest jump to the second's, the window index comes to 0.28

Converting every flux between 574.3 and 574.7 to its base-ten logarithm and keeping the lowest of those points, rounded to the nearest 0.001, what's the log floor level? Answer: 0.912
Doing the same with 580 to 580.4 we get 0.939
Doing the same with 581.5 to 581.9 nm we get 0.899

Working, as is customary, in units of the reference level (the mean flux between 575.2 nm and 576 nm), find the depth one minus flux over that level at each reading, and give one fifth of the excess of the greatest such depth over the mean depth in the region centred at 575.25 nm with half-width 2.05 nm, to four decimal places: 0.0125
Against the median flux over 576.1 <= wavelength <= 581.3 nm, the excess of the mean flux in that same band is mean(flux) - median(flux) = 0.13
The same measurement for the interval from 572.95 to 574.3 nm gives -0.05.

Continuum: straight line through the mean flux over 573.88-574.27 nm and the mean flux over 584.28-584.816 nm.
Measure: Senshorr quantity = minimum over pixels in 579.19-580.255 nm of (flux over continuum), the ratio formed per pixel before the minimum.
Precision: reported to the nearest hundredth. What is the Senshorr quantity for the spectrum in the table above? 0.93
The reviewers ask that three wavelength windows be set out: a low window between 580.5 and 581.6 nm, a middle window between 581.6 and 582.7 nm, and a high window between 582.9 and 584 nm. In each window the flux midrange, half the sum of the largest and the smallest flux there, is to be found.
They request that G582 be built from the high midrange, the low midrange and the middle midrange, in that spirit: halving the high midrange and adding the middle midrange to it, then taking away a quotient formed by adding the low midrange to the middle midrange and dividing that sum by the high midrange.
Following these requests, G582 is 9.9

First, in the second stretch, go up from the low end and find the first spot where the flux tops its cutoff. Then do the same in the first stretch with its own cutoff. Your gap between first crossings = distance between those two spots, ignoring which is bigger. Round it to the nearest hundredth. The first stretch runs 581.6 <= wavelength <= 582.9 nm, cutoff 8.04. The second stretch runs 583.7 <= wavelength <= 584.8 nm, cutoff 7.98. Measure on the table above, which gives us 2.15 nm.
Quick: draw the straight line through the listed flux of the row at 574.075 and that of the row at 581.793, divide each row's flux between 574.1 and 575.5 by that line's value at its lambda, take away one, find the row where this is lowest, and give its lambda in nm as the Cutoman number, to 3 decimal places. 574.604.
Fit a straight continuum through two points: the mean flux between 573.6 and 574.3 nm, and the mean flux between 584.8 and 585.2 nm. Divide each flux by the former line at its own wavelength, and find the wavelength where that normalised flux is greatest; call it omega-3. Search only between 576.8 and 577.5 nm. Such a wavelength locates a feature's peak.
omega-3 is 576.858 nm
